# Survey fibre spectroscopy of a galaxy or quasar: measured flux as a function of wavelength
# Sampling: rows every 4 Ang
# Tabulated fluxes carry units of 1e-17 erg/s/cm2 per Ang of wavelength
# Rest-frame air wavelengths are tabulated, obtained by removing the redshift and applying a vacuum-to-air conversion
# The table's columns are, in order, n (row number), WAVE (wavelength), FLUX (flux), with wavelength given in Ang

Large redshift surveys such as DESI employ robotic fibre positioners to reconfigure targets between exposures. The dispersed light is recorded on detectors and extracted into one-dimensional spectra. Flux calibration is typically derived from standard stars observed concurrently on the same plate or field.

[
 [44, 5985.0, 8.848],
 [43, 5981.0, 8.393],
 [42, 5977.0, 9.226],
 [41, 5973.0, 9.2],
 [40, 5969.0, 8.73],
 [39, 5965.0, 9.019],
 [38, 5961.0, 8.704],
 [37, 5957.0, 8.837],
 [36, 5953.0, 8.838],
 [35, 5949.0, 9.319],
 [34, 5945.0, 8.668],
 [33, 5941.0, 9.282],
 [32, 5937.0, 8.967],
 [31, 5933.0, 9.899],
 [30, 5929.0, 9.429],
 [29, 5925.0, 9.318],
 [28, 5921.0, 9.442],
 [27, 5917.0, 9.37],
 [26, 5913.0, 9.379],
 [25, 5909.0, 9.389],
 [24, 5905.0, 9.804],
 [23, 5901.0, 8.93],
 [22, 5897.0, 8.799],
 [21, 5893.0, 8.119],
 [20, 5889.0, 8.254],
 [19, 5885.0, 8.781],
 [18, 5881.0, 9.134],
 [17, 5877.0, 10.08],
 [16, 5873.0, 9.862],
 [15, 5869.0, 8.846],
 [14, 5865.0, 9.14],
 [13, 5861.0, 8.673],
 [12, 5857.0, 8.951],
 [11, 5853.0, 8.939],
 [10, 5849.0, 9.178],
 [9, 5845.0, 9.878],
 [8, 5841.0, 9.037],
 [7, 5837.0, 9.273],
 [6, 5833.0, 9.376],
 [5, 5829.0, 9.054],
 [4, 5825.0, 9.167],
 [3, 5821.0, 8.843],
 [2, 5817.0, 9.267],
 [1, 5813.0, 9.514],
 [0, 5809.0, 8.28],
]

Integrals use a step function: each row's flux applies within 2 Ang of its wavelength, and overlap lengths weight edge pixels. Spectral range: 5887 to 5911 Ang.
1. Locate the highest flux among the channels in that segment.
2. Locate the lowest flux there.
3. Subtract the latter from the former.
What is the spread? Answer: 1.7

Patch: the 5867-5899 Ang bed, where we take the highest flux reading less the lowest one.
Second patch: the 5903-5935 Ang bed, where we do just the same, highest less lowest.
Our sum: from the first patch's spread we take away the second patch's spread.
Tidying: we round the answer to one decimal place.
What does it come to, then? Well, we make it 1.4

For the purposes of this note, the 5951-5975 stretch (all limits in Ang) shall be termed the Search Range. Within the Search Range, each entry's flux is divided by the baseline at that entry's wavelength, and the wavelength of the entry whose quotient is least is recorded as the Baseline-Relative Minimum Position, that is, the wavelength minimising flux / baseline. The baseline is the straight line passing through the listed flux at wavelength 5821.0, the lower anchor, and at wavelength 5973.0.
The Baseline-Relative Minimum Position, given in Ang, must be 5961.0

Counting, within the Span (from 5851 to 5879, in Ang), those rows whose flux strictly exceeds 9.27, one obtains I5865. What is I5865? 2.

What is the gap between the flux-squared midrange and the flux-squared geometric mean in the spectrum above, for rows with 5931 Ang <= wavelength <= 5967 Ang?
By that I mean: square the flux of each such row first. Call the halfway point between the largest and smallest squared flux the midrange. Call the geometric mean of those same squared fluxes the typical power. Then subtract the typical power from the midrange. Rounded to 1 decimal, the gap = 4.6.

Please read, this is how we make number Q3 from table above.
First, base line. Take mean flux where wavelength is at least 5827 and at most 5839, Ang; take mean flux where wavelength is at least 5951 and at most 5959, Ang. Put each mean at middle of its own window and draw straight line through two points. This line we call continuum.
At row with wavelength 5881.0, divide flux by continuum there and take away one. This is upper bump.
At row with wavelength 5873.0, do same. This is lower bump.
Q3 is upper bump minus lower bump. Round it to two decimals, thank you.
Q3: -0.08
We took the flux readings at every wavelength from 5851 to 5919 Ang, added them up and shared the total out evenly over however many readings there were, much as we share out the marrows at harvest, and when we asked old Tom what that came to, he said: 9.09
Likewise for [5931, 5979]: 9.06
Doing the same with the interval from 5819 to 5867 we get 9.13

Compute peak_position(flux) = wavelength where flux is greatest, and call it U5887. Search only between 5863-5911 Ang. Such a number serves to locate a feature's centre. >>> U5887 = 5877.0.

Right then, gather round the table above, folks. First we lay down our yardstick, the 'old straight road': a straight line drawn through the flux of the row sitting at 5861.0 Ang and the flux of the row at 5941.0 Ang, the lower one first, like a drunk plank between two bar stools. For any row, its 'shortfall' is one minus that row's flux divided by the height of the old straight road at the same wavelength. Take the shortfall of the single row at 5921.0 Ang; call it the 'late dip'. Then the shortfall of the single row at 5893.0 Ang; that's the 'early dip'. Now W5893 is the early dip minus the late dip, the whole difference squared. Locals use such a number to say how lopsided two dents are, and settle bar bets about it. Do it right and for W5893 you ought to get 0.015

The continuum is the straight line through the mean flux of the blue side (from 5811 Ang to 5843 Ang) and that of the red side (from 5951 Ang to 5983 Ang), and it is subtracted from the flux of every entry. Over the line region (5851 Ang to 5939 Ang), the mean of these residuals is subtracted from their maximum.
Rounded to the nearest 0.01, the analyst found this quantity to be 0.88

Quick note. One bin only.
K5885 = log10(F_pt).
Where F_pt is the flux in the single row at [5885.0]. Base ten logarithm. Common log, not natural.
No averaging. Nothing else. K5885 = 0.944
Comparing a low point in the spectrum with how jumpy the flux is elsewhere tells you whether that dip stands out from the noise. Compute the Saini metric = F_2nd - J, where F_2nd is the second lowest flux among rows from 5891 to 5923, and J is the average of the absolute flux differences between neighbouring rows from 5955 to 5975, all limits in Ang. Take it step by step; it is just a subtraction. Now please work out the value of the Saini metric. 8.50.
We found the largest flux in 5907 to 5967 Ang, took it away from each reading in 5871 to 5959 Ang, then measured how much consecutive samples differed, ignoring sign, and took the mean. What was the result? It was 0.38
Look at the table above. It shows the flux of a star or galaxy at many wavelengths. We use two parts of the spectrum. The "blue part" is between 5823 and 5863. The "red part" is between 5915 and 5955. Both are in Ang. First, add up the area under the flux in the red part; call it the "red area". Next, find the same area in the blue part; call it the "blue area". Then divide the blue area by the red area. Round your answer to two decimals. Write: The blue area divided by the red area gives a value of 0.99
